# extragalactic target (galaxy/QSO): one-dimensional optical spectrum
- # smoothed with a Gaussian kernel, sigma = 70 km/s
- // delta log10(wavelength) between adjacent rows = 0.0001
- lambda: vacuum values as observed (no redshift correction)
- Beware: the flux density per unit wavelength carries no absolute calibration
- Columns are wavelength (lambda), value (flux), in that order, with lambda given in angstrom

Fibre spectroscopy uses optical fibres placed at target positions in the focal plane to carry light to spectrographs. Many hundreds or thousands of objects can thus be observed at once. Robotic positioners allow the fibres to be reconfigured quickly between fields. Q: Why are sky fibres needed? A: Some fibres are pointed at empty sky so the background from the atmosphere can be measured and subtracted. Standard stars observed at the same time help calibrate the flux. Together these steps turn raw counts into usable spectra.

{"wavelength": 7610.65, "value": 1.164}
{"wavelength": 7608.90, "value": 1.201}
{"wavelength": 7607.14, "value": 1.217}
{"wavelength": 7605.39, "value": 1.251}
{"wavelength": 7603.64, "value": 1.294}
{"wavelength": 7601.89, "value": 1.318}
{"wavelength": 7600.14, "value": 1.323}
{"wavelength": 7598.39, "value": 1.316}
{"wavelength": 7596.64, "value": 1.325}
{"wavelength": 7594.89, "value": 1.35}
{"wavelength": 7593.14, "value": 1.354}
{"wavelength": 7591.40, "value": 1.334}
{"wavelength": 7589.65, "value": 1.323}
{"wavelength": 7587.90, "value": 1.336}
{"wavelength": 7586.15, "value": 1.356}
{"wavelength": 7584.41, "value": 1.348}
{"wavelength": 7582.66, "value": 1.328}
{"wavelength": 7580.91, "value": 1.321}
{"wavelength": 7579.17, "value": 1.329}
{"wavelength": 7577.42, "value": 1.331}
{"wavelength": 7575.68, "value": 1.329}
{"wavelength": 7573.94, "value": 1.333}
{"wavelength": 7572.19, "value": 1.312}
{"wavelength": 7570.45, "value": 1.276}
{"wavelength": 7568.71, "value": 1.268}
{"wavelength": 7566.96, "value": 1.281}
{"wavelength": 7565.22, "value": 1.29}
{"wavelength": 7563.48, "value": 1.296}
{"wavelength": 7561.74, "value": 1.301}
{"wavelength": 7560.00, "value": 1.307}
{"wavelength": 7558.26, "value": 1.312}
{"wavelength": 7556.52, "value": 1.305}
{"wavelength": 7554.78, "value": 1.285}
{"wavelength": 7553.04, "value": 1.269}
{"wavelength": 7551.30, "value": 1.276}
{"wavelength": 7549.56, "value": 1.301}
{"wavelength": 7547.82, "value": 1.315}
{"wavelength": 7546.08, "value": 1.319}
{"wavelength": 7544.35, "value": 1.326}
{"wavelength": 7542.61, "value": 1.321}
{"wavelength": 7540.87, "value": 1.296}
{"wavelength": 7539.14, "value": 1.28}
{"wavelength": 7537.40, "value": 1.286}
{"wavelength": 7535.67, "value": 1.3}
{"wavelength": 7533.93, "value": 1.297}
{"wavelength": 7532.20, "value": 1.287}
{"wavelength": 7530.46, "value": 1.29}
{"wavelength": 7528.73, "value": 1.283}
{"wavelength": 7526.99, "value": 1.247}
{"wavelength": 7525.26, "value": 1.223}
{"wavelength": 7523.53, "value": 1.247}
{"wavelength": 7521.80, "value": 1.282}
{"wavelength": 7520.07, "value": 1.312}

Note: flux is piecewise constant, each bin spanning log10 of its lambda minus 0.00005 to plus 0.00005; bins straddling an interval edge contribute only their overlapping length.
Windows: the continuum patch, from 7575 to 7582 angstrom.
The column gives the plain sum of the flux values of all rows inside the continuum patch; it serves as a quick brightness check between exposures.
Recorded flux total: 5.3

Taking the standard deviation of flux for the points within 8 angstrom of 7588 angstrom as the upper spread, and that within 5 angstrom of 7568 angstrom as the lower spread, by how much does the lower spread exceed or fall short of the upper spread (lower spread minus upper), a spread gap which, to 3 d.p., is 0.002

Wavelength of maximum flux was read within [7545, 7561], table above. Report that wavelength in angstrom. 7546.08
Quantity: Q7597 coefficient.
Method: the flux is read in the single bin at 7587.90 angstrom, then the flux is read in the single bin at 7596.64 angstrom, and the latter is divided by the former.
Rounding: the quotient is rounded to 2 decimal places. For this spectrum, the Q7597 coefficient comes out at 0.99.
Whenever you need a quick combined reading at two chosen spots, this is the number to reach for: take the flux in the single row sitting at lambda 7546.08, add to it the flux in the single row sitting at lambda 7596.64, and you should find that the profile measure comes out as 2.64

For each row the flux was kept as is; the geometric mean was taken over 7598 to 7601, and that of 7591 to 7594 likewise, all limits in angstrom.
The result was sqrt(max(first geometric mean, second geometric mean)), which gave 1.16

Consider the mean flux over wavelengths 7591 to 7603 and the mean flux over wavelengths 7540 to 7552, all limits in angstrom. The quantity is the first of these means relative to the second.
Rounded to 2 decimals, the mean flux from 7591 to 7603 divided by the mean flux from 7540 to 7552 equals 1.02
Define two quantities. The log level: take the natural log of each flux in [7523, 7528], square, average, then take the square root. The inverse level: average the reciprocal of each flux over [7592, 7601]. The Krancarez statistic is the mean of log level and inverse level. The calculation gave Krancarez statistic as 0.482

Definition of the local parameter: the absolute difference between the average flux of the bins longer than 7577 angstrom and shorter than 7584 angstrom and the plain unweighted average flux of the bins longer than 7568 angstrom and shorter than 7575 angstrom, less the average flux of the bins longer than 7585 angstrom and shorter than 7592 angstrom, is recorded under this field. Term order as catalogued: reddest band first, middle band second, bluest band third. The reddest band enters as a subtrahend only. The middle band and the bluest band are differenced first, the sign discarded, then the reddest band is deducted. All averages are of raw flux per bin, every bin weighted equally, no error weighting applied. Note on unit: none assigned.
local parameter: -1.31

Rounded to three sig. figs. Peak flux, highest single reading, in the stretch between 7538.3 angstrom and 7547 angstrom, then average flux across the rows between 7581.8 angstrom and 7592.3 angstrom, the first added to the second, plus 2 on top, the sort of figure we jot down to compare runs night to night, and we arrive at 4.66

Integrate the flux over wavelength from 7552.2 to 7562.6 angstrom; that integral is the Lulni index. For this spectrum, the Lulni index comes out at 13.5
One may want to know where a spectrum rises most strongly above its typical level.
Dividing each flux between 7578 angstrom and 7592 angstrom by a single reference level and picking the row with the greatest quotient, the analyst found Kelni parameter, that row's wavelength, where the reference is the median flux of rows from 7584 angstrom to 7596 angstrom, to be 7586.15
